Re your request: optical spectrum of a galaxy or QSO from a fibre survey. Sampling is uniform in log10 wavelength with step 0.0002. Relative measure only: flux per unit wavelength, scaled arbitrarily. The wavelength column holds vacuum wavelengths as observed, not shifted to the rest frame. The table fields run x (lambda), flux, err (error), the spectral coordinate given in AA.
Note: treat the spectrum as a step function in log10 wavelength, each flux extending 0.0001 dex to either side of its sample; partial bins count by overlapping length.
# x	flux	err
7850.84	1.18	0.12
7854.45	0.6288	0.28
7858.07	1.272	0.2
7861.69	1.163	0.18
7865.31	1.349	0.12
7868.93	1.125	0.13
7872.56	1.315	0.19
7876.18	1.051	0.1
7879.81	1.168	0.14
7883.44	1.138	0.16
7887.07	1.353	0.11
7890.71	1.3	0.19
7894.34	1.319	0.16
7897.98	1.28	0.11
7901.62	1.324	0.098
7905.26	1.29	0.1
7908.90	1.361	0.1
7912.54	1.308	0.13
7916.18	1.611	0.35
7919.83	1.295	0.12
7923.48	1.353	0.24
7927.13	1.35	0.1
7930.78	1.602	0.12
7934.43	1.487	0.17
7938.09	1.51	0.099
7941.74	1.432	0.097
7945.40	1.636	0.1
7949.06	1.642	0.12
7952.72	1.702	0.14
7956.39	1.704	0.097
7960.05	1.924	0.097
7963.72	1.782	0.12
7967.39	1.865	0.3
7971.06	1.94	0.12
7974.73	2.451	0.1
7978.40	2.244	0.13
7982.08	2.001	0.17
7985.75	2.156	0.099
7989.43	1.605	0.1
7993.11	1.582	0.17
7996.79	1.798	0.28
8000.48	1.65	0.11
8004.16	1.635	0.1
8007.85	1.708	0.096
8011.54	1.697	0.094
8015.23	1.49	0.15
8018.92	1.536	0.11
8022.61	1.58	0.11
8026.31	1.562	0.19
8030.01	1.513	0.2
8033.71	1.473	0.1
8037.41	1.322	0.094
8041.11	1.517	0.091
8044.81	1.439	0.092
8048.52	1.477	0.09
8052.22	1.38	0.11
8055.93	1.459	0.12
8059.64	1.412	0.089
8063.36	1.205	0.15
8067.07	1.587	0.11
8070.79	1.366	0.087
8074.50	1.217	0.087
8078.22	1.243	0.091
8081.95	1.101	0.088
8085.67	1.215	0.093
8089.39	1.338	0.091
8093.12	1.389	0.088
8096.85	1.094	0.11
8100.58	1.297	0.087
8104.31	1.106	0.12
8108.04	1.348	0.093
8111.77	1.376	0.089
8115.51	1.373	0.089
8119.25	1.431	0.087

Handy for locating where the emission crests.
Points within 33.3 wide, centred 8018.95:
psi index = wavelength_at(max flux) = 8007.85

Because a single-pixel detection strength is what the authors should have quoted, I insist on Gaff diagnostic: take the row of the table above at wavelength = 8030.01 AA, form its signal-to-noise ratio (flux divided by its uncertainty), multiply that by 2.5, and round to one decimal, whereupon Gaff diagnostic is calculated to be 18.9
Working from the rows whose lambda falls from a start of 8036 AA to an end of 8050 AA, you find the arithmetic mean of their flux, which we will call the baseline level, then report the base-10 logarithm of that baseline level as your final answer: 0.16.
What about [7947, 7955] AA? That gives 0.22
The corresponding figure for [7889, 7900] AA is 0.11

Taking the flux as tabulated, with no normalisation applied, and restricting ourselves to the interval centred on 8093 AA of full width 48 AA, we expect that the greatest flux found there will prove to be 1.389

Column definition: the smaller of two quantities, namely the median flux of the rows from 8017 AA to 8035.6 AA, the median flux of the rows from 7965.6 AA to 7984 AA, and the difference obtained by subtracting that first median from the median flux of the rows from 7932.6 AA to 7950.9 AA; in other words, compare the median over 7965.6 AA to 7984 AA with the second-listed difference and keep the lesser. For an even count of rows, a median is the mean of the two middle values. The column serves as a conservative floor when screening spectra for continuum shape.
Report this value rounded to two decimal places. -0.03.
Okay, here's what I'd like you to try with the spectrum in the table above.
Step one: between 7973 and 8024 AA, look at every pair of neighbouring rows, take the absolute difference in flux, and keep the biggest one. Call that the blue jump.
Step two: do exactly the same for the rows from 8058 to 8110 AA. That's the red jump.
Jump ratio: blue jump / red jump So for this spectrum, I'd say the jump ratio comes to 1.4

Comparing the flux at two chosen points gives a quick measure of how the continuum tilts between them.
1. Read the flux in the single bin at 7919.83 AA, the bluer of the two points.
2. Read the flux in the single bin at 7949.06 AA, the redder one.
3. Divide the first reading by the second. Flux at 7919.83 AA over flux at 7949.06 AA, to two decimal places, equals 0.79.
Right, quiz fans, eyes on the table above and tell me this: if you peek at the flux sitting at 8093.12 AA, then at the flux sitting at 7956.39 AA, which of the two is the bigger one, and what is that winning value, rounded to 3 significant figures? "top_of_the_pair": 1.70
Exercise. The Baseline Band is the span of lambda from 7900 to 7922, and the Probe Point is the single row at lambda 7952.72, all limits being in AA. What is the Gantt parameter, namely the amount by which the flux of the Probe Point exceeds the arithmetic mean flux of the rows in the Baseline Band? 0.34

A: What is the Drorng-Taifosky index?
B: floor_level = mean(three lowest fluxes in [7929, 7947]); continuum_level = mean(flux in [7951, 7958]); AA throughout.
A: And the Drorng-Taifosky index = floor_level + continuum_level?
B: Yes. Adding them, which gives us 3.18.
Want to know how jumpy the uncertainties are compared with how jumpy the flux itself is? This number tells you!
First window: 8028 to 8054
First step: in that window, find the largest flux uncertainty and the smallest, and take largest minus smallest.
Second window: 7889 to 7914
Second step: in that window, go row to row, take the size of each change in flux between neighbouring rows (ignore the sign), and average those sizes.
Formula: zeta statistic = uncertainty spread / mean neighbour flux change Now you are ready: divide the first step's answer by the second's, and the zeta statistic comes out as 2.5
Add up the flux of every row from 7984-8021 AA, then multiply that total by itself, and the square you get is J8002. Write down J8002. 284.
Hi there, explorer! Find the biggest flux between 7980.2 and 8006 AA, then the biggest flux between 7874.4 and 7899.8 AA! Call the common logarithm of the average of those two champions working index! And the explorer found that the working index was 0.24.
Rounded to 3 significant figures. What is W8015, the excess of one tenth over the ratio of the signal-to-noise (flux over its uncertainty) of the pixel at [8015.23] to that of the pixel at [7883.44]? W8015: -1.30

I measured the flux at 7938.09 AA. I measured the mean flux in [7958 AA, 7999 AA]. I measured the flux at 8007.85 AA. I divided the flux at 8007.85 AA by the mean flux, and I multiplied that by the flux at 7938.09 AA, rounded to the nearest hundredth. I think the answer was 1.33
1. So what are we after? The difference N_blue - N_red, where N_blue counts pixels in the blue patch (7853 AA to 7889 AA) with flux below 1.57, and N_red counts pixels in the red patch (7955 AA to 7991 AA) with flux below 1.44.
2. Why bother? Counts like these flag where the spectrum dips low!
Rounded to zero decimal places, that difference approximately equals 10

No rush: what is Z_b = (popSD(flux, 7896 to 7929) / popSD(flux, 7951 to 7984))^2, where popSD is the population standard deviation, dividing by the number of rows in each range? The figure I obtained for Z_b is 0.2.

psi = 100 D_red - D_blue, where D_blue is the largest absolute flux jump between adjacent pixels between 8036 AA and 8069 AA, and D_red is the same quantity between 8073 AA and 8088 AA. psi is 14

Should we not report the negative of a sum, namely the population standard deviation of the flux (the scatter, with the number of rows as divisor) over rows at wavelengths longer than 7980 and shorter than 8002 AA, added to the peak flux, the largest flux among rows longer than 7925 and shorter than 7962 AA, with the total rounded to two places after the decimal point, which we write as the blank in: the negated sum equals -2.14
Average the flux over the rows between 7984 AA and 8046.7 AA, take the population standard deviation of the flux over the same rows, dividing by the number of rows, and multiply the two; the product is 0.28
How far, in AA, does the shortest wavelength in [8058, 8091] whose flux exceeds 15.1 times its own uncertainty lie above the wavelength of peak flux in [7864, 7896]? 172.6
